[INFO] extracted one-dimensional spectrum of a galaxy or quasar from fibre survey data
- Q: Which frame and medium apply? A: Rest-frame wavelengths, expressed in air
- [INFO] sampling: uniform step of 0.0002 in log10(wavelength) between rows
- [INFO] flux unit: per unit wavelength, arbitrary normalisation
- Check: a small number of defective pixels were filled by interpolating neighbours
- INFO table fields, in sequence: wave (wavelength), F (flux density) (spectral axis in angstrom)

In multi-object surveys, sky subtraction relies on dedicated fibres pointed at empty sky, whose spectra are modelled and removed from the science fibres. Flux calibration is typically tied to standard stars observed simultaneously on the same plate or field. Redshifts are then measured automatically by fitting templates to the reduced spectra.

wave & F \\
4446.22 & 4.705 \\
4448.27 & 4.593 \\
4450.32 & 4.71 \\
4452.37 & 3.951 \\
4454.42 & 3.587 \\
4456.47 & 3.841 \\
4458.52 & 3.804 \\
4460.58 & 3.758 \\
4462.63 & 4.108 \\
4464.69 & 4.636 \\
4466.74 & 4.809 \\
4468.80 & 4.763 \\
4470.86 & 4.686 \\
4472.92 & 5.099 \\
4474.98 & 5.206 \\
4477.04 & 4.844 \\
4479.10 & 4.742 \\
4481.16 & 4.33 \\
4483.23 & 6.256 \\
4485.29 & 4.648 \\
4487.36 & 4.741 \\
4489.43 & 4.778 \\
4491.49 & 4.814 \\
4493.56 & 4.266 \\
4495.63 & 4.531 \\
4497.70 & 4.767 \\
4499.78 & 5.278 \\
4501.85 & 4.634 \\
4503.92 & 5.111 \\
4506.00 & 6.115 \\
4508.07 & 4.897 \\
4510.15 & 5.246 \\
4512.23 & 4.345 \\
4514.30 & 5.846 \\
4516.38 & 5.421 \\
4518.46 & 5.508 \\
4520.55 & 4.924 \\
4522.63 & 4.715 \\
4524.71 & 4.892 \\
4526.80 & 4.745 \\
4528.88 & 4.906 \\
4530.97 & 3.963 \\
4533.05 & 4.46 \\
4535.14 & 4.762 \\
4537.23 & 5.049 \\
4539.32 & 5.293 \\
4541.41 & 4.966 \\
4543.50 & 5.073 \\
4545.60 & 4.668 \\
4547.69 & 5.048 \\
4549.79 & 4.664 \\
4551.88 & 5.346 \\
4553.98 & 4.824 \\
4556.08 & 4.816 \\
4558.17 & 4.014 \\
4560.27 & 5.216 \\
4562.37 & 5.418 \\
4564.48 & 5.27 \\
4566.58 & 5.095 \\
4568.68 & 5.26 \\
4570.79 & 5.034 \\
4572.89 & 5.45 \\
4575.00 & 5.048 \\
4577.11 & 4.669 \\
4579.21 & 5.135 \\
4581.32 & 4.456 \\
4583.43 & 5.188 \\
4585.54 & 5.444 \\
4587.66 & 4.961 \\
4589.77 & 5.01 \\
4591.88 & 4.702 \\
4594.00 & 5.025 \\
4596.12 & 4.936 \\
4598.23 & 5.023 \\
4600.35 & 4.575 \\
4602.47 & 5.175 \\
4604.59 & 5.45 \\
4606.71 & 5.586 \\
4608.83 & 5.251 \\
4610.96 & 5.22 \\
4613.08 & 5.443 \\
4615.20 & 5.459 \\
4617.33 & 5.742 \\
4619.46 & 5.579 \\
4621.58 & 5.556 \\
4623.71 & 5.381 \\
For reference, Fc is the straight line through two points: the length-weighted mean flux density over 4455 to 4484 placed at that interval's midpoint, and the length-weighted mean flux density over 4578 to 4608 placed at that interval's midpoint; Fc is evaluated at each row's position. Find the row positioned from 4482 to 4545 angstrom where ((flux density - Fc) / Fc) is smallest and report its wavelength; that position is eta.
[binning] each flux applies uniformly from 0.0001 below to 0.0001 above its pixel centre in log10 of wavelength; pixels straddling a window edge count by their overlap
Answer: 4530.97 angstrom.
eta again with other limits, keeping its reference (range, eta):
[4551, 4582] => 4558.17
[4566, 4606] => 4581.32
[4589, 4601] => 4600.35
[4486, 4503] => 4493.56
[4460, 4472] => 4460.58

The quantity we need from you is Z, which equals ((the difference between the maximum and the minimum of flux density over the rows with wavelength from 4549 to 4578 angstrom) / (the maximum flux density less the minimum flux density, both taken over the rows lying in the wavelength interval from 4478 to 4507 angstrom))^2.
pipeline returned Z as 0.52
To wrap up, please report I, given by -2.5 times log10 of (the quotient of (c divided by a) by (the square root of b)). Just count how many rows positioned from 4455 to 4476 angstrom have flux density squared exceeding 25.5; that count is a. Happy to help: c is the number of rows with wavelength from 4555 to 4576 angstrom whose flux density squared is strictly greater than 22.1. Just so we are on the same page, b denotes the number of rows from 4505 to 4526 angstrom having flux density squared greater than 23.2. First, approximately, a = 2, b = 8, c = 9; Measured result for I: -0.5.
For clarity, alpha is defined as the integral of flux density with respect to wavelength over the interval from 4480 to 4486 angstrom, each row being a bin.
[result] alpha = 30.6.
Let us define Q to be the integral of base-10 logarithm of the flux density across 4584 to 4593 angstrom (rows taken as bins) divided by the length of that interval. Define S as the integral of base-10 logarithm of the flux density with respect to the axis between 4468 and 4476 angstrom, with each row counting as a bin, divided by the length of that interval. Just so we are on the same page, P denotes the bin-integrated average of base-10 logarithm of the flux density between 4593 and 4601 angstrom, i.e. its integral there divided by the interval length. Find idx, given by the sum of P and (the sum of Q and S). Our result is 2.09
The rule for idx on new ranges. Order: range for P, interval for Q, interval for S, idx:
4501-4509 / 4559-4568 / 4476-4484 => 2.13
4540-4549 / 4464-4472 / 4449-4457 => 1.97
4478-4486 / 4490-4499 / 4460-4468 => 2.00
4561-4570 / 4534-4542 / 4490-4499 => 2.08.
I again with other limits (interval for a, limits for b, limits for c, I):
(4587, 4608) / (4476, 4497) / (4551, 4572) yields -0.8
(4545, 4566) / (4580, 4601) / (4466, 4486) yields 0.4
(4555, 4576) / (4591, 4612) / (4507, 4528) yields 0.7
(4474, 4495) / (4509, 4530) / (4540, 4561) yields -0.3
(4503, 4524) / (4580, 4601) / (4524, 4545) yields 0.7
